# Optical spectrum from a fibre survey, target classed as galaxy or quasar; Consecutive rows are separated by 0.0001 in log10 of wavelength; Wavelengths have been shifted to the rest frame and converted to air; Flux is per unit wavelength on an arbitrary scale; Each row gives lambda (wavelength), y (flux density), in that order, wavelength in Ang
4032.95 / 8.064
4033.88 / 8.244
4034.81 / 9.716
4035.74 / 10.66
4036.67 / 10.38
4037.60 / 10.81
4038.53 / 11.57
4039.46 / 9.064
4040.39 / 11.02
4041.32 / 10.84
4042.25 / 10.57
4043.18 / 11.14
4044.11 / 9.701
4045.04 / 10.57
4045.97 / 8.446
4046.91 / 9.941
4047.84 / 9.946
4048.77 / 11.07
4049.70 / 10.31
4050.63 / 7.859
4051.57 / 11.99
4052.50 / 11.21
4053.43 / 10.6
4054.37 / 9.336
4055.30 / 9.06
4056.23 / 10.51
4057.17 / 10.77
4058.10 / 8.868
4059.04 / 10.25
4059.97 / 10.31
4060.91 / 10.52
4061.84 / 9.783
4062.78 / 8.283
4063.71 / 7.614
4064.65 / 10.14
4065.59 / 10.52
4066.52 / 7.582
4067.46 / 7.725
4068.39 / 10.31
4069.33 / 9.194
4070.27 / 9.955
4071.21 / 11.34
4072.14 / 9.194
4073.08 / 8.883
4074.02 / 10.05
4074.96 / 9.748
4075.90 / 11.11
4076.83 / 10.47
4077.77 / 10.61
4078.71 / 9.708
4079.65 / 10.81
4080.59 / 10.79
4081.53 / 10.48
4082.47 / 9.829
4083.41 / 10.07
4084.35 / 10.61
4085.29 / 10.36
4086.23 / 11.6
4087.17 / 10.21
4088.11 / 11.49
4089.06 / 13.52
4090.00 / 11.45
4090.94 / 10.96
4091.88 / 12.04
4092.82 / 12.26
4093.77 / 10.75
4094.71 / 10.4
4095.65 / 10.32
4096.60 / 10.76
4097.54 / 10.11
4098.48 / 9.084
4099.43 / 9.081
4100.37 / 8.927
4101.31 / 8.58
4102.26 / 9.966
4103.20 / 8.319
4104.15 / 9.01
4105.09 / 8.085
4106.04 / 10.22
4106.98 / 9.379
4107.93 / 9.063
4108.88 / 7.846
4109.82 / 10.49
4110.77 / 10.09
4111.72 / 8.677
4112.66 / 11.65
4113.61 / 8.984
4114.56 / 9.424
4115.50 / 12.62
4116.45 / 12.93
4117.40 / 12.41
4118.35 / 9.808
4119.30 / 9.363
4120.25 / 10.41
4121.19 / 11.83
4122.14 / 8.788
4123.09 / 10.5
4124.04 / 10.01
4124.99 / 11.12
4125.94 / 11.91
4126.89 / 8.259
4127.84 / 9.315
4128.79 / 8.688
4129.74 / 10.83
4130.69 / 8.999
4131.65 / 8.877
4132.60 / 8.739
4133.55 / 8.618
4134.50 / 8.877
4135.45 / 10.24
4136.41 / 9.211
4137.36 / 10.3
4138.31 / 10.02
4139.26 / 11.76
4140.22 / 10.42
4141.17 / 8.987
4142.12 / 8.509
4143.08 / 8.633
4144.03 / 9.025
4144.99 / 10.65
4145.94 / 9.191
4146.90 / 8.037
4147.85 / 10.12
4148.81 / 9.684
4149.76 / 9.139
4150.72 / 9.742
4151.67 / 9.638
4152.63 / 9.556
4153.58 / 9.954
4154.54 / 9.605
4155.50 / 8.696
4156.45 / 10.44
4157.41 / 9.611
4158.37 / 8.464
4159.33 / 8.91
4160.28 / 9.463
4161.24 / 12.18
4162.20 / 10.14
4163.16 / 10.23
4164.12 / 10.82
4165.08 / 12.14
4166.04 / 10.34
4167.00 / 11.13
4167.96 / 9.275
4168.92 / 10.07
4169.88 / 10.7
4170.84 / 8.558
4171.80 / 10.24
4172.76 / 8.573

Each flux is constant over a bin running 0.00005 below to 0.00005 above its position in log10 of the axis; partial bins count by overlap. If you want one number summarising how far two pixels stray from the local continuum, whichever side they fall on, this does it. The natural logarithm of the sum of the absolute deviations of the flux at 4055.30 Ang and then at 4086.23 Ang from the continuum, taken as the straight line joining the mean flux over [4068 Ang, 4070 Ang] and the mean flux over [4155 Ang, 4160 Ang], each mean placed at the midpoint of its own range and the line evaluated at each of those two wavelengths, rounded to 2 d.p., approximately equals 1.00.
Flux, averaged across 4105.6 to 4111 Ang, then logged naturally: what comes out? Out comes 2.25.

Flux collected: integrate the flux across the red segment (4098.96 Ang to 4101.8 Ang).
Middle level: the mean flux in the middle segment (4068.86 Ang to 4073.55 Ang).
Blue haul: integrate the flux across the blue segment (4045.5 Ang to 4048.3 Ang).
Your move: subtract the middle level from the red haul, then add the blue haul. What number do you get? 42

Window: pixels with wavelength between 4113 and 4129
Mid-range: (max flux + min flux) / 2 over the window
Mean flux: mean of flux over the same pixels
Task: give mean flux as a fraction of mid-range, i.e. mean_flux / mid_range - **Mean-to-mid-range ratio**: 0.98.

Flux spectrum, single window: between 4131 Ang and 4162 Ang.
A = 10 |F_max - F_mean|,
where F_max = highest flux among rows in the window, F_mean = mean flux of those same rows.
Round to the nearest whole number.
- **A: 26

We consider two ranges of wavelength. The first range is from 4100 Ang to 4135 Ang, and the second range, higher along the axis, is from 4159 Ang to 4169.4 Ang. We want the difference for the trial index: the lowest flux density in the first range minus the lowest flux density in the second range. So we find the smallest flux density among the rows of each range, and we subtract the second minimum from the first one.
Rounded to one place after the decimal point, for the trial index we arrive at -1.1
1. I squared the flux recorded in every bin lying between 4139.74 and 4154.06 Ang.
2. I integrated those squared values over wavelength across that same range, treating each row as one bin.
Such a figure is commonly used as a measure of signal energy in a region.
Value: 1278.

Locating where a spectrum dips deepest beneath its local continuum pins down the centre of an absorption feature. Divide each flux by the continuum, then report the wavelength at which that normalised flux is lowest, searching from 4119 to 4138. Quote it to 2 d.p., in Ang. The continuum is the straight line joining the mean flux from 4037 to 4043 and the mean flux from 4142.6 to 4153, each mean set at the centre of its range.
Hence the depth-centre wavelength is 4126.89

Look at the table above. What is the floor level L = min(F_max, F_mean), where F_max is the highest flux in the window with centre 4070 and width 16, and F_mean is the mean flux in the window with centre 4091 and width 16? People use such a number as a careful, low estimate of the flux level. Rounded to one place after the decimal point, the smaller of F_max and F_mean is 10.9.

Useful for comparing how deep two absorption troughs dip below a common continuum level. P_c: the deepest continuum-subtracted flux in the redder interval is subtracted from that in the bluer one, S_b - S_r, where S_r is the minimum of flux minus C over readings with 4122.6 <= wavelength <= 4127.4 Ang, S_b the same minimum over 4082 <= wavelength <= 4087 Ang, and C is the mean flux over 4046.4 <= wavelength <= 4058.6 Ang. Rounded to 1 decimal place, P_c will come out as 1.6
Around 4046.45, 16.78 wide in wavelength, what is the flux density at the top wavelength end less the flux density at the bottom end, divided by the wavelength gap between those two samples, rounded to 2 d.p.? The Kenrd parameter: -0.14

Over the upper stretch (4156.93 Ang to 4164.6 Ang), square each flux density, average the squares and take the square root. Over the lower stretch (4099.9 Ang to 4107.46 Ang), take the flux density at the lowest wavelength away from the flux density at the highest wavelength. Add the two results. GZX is 10.5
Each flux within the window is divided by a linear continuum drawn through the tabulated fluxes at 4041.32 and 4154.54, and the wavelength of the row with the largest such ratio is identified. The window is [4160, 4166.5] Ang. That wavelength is 4165.08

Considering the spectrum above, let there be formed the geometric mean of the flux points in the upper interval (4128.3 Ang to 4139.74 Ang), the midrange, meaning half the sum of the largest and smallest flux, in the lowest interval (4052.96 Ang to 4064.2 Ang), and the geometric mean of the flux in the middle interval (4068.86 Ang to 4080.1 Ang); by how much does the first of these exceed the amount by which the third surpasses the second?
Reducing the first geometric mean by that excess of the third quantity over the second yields 8.7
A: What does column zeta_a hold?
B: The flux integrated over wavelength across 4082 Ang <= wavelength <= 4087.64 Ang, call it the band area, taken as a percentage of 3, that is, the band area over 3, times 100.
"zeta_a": 1965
